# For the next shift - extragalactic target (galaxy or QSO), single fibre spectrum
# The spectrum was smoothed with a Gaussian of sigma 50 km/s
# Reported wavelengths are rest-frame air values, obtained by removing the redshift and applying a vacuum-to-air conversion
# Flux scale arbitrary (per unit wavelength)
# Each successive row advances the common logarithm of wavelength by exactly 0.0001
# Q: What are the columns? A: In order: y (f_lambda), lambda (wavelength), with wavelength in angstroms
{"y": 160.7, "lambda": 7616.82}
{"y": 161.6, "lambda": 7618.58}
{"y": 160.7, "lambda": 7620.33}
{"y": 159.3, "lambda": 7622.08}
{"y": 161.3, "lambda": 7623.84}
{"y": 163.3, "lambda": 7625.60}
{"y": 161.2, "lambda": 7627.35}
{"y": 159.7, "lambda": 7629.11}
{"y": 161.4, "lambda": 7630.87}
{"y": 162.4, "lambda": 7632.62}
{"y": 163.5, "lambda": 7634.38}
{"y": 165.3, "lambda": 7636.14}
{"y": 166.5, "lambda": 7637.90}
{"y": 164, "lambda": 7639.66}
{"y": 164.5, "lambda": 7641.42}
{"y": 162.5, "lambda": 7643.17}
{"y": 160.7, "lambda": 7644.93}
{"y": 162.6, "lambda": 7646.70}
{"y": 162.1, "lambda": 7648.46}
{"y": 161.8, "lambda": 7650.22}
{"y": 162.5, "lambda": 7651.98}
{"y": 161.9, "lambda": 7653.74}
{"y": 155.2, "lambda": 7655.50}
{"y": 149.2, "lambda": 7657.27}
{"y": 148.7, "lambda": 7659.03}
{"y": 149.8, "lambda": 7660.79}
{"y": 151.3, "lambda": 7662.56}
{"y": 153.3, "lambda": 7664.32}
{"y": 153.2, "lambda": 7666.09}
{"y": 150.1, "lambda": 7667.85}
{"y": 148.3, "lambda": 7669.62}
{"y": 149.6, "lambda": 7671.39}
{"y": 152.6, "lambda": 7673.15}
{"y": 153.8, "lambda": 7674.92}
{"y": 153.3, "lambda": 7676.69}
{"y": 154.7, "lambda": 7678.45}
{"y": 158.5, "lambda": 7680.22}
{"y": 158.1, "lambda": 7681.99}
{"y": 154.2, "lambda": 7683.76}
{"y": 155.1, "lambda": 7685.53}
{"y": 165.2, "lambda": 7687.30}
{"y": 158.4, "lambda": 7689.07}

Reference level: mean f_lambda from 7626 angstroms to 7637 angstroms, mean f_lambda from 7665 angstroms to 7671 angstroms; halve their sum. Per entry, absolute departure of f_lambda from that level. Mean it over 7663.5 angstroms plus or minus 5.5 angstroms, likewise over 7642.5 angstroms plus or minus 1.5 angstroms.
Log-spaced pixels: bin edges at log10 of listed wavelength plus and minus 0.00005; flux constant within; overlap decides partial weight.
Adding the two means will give 12.4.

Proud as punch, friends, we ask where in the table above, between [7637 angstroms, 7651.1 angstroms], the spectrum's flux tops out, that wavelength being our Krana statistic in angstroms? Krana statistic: 7637.90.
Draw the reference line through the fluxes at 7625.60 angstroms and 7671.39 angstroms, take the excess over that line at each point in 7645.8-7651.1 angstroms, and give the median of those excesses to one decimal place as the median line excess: 5.6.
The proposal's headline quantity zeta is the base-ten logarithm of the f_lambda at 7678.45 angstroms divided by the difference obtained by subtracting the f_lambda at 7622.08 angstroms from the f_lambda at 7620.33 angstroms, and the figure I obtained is 2.0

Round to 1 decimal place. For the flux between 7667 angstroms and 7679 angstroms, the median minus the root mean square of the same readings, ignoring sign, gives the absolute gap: 0.8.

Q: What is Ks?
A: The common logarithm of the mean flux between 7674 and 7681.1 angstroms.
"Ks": 2.19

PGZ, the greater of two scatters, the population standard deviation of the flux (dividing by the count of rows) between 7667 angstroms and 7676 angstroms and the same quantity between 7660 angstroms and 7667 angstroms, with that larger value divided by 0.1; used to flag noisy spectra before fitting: 20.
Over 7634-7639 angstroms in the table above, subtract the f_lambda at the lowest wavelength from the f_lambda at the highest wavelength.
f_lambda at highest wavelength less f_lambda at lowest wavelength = 3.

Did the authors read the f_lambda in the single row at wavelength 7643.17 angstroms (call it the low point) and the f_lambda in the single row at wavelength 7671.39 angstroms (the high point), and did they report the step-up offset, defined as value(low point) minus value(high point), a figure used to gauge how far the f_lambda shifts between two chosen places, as 12.9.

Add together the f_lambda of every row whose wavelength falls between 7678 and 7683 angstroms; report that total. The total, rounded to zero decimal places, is 471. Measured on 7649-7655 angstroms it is 486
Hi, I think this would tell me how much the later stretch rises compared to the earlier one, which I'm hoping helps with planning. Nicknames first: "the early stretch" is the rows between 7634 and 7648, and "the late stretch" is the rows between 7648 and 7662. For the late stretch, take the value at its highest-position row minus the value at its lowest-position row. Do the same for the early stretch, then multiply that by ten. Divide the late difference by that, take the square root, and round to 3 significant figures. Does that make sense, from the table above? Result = 1.17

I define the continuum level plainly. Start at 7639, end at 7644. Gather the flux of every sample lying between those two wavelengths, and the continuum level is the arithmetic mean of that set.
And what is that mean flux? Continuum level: 164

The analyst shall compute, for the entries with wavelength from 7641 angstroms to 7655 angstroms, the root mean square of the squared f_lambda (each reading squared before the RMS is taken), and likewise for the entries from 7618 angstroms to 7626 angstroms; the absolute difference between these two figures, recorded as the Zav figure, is 349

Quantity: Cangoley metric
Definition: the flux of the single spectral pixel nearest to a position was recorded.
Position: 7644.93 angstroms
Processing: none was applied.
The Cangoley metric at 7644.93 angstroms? 160.7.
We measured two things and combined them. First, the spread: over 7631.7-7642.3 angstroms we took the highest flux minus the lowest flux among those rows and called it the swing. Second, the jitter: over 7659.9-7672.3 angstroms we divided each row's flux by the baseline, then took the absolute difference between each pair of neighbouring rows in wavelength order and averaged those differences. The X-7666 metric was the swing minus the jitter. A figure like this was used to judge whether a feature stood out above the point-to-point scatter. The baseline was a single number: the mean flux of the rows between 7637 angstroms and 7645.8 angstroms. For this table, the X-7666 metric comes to 4.1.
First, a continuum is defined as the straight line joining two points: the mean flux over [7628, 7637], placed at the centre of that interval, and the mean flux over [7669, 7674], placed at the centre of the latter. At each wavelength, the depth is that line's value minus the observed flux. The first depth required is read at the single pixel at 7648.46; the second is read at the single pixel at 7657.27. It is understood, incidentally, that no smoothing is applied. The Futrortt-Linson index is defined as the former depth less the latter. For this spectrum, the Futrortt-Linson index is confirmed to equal -10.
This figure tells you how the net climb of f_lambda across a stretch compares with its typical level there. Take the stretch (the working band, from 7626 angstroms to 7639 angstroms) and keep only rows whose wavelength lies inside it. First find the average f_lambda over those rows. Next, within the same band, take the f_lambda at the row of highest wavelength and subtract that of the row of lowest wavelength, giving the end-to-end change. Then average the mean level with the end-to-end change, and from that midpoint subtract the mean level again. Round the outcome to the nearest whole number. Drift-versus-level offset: -79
